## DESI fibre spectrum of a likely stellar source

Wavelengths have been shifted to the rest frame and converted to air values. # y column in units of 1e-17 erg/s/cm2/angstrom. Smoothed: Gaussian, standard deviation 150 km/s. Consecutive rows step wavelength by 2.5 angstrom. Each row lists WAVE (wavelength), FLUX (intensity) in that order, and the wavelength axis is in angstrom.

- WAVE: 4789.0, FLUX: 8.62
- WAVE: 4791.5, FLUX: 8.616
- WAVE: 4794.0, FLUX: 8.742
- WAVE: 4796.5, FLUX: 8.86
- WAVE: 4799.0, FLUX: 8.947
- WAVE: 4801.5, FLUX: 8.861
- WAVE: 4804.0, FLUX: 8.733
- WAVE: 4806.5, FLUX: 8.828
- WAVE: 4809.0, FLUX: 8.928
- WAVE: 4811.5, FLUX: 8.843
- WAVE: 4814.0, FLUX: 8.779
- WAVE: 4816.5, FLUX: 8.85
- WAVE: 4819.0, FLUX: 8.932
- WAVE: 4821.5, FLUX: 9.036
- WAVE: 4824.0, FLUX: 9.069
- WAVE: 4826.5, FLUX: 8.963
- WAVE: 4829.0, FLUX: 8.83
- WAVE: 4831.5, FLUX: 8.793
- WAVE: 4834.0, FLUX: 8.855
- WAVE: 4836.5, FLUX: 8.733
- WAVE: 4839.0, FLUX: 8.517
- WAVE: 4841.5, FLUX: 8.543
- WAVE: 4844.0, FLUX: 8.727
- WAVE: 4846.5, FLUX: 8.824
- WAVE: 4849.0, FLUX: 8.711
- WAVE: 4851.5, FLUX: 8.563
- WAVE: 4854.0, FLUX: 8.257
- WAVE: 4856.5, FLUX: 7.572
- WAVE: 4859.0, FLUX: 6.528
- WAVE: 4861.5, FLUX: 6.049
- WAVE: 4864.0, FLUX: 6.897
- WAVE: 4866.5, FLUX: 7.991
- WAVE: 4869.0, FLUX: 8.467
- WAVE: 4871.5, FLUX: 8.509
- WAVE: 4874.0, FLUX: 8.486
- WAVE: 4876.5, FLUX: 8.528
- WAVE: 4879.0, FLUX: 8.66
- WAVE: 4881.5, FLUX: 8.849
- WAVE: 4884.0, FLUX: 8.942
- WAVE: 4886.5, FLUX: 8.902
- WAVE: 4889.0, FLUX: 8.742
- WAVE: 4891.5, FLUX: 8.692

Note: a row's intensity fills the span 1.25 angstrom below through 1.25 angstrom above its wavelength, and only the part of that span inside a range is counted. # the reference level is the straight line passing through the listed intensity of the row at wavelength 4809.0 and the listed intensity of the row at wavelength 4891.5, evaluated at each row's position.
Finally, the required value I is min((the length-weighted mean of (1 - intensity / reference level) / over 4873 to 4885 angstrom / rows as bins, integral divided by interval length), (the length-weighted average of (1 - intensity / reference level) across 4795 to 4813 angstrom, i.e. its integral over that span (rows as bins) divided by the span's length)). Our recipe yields 0.004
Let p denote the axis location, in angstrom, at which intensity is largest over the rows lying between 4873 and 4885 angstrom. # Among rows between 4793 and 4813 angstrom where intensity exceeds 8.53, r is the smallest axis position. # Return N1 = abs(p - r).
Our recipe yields 90.0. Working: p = 4884.0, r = 4794.0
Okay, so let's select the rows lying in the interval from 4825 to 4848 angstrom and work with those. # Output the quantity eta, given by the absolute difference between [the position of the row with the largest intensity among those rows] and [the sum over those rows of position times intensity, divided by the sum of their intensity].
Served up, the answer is 9.9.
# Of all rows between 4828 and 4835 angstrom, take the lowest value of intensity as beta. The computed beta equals 8.793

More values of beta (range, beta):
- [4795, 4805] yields 8.733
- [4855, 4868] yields 6.049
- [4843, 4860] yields 6.528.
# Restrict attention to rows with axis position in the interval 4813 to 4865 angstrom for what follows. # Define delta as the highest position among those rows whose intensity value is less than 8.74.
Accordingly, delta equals 4864.0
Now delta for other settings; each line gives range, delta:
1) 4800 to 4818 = 4804.0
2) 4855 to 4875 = 4874.0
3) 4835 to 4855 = 4854.0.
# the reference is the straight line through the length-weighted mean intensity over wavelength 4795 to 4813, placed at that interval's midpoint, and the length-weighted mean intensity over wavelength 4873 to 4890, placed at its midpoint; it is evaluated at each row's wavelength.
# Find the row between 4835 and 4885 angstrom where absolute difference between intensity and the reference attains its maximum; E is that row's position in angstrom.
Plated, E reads 4861.5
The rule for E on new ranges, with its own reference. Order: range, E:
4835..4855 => 4854.0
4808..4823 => 4821.5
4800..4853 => 4839.0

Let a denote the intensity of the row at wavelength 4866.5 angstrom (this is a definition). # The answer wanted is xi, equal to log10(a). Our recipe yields 0.903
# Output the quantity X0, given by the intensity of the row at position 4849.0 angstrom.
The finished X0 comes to 8.711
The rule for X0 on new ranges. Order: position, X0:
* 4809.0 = 8.928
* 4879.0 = 8.66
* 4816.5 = 8.85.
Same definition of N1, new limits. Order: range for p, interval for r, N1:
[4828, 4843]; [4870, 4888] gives 45.0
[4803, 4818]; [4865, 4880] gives 70.0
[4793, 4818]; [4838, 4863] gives 42.5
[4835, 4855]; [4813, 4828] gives 32.5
